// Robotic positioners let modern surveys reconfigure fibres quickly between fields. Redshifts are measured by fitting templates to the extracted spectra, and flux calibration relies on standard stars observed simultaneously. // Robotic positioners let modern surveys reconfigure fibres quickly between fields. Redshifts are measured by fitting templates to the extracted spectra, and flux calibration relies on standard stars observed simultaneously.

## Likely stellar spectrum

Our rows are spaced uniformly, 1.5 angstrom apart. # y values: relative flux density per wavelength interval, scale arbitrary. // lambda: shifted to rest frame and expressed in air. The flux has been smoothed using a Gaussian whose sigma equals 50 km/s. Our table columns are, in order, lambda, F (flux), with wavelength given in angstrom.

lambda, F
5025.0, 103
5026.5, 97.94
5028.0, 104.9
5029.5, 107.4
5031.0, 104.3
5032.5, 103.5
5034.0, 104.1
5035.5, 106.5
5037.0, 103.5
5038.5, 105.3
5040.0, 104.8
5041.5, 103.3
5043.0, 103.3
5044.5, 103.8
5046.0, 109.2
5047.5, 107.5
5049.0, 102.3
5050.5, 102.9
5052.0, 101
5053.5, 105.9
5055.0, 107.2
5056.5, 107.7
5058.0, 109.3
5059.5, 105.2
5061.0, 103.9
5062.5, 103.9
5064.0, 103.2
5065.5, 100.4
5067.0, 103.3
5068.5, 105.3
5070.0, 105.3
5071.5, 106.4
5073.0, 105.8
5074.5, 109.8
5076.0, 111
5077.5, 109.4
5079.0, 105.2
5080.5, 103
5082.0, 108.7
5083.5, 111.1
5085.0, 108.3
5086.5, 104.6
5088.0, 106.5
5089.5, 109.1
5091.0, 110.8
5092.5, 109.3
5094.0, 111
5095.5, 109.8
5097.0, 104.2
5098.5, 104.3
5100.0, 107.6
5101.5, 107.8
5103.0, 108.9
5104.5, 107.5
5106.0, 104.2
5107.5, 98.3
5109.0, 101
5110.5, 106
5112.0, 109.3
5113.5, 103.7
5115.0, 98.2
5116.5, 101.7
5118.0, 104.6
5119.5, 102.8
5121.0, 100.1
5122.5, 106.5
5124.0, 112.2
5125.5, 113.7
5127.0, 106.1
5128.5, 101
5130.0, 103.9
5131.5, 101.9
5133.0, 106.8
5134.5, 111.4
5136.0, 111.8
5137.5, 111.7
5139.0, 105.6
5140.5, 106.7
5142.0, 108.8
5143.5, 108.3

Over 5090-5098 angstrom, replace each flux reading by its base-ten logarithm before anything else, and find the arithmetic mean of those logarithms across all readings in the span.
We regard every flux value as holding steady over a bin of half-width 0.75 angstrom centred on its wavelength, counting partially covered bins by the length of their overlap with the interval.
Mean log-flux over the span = 2.037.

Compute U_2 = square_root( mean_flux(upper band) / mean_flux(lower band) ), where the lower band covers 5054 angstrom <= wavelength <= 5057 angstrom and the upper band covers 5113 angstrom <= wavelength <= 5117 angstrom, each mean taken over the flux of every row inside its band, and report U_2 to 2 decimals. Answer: 0.97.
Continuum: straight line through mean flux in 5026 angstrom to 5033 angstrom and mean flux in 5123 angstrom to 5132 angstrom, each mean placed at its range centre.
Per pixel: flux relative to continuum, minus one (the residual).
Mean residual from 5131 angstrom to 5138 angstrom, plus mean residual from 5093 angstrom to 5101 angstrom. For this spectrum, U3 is 0.036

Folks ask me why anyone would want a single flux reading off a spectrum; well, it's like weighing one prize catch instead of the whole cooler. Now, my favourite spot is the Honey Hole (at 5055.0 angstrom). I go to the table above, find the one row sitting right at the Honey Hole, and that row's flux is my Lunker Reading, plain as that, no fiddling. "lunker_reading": 107.2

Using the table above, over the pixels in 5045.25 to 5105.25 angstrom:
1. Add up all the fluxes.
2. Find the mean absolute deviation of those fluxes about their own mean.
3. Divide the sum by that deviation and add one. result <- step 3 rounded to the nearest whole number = 1734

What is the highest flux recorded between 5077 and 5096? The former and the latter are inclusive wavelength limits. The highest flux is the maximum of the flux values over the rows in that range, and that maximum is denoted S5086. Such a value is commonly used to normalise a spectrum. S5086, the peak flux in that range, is 111.1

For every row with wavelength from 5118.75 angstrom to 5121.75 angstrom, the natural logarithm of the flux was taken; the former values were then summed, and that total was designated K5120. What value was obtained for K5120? 9.24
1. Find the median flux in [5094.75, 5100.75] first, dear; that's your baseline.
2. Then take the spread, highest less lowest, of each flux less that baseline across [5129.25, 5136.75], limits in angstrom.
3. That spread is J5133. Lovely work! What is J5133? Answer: 10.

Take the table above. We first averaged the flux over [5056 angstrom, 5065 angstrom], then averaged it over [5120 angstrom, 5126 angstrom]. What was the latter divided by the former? 1.02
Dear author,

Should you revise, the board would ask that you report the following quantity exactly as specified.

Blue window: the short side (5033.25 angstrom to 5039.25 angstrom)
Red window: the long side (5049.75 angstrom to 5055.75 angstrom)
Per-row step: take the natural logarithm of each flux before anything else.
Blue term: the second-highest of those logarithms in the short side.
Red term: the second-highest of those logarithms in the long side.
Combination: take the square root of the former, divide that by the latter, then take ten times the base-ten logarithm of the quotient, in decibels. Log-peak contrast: -3.35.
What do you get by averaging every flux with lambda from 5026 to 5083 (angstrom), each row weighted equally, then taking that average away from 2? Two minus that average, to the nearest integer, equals -103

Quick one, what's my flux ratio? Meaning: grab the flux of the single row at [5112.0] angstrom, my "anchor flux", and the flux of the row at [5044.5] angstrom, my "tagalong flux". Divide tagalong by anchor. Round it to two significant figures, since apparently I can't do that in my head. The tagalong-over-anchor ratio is 0.95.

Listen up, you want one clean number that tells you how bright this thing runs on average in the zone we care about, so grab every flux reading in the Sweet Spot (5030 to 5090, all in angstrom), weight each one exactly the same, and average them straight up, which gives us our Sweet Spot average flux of 105.6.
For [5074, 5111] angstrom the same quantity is 107.1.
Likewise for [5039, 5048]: 105.3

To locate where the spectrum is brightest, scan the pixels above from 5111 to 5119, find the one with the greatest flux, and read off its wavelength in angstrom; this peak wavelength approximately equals 5112.0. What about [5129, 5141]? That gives 5136.0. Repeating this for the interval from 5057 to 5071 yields 5058.0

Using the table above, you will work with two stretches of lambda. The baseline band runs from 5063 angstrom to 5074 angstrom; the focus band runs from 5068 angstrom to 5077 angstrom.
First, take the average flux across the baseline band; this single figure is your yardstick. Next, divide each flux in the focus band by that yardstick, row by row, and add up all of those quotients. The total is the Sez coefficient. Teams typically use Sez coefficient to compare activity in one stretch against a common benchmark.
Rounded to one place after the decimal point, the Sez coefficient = 6.2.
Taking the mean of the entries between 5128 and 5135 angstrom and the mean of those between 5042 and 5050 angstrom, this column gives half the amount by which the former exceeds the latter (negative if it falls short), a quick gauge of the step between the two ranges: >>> -0.1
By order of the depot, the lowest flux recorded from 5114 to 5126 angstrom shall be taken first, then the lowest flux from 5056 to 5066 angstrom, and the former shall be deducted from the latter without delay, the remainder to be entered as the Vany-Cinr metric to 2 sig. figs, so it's 2.2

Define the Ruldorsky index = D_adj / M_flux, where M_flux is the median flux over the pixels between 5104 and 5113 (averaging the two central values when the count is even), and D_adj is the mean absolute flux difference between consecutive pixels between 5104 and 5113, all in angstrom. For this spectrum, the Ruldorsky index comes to 0.038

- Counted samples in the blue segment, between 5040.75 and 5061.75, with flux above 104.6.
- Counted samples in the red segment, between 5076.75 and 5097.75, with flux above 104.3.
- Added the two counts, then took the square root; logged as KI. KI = 4.36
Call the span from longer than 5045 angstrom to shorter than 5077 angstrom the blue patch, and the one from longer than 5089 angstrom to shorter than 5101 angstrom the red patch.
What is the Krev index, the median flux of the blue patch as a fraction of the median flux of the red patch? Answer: 0.96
